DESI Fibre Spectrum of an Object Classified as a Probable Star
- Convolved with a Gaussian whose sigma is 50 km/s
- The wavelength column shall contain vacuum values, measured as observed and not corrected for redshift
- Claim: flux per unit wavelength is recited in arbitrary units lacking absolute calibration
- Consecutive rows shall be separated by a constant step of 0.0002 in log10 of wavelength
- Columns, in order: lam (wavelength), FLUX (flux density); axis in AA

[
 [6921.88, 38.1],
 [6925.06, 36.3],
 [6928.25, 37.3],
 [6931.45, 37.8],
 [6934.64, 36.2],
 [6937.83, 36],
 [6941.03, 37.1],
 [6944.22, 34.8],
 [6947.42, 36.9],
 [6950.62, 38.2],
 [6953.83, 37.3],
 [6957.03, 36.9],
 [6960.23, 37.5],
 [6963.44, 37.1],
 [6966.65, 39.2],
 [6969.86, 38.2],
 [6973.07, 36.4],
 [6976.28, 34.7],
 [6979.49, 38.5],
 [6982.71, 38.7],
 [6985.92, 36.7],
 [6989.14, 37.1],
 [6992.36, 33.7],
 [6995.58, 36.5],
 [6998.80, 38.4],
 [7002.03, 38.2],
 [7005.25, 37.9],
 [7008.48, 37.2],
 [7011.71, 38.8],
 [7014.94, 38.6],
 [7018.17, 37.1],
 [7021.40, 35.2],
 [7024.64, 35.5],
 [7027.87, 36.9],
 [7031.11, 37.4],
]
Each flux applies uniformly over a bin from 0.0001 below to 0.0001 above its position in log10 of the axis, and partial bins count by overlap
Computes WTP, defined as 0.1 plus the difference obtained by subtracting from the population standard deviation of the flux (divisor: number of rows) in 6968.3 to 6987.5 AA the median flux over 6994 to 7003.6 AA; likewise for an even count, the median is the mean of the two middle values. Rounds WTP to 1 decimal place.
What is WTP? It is -36.7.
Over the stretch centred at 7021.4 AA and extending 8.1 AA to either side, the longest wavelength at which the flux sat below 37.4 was 7027.87 AA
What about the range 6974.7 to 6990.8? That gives 6989.14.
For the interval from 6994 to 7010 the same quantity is 7008.48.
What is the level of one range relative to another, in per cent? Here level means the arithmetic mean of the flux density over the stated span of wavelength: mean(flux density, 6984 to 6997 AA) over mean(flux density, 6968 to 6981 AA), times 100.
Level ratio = 97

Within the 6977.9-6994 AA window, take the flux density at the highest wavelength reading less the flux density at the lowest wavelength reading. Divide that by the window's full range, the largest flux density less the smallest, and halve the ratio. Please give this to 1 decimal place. -0.5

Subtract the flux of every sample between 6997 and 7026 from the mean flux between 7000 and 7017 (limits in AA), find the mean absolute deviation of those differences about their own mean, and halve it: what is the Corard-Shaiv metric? 0.53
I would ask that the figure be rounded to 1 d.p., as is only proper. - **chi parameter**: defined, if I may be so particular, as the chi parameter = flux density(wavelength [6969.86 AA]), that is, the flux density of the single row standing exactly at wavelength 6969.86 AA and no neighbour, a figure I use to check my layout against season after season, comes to 38.2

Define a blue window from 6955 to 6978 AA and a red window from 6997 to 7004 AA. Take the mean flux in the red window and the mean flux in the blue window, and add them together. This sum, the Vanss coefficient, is 75.4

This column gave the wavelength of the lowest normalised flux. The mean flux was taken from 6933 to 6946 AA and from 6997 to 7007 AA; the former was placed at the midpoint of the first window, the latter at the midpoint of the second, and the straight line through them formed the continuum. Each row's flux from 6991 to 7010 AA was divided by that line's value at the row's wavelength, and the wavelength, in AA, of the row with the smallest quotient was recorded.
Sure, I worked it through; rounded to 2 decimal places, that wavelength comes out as 6992.36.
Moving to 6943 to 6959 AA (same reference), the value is 6944.22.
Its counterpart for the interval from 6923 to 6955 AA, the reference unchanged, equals 6944.22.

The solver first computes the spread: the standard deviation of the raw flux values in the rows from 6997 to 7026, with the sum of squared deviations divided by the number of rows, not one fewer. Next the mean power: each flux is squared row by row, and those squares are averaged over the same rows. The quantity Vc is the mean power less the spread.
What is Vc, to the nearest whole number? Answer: 1402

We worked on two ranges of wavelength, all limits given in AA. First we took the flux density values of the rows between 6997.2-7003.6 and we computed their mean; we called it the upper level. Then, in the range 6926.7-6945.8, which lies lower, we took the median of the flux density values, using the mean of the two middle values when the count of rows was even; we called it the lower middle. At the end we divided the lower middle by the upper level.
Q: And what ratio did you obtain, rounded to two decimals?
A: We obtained 0.96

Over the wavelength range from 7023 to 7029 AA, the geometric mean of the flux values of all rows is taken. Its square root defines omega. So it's 6.016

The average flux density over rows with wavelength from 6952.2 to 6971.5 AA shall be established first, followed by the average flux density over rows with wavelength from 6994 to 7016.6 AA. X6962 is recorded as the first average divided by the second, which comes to 0.99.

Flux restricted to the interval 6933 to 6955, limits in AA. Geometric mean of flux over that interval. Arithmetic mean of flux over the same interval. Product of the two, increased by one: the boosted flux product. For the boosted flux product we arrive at 1343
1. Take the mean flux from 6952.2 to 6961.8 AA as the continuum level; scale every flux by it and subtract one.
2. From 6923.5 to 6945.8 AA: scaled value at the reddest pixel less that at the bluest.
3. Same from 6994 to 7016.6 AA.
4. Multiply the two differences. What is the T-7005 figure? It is -0.0023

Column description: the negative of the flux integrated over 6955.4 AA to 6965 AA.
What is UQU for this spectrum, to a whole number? -357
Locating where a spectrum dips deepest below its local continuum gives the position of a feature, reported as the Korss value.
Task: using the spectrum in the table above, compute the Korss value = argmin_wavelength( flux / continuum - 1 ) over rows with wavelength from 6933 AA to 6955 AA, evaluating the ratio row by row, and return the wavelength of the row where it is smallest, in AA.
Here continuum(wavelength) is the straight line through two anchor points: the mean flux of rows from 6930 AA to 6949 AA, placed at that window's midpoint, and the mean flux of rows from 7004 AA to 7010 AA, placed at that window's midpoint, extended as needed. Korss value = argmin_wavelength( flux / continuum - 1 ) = 6944.22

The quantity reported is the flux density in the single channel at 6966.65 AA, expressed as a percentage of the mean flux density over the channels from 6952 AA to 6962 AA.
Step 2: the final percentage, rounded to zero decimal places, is 105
